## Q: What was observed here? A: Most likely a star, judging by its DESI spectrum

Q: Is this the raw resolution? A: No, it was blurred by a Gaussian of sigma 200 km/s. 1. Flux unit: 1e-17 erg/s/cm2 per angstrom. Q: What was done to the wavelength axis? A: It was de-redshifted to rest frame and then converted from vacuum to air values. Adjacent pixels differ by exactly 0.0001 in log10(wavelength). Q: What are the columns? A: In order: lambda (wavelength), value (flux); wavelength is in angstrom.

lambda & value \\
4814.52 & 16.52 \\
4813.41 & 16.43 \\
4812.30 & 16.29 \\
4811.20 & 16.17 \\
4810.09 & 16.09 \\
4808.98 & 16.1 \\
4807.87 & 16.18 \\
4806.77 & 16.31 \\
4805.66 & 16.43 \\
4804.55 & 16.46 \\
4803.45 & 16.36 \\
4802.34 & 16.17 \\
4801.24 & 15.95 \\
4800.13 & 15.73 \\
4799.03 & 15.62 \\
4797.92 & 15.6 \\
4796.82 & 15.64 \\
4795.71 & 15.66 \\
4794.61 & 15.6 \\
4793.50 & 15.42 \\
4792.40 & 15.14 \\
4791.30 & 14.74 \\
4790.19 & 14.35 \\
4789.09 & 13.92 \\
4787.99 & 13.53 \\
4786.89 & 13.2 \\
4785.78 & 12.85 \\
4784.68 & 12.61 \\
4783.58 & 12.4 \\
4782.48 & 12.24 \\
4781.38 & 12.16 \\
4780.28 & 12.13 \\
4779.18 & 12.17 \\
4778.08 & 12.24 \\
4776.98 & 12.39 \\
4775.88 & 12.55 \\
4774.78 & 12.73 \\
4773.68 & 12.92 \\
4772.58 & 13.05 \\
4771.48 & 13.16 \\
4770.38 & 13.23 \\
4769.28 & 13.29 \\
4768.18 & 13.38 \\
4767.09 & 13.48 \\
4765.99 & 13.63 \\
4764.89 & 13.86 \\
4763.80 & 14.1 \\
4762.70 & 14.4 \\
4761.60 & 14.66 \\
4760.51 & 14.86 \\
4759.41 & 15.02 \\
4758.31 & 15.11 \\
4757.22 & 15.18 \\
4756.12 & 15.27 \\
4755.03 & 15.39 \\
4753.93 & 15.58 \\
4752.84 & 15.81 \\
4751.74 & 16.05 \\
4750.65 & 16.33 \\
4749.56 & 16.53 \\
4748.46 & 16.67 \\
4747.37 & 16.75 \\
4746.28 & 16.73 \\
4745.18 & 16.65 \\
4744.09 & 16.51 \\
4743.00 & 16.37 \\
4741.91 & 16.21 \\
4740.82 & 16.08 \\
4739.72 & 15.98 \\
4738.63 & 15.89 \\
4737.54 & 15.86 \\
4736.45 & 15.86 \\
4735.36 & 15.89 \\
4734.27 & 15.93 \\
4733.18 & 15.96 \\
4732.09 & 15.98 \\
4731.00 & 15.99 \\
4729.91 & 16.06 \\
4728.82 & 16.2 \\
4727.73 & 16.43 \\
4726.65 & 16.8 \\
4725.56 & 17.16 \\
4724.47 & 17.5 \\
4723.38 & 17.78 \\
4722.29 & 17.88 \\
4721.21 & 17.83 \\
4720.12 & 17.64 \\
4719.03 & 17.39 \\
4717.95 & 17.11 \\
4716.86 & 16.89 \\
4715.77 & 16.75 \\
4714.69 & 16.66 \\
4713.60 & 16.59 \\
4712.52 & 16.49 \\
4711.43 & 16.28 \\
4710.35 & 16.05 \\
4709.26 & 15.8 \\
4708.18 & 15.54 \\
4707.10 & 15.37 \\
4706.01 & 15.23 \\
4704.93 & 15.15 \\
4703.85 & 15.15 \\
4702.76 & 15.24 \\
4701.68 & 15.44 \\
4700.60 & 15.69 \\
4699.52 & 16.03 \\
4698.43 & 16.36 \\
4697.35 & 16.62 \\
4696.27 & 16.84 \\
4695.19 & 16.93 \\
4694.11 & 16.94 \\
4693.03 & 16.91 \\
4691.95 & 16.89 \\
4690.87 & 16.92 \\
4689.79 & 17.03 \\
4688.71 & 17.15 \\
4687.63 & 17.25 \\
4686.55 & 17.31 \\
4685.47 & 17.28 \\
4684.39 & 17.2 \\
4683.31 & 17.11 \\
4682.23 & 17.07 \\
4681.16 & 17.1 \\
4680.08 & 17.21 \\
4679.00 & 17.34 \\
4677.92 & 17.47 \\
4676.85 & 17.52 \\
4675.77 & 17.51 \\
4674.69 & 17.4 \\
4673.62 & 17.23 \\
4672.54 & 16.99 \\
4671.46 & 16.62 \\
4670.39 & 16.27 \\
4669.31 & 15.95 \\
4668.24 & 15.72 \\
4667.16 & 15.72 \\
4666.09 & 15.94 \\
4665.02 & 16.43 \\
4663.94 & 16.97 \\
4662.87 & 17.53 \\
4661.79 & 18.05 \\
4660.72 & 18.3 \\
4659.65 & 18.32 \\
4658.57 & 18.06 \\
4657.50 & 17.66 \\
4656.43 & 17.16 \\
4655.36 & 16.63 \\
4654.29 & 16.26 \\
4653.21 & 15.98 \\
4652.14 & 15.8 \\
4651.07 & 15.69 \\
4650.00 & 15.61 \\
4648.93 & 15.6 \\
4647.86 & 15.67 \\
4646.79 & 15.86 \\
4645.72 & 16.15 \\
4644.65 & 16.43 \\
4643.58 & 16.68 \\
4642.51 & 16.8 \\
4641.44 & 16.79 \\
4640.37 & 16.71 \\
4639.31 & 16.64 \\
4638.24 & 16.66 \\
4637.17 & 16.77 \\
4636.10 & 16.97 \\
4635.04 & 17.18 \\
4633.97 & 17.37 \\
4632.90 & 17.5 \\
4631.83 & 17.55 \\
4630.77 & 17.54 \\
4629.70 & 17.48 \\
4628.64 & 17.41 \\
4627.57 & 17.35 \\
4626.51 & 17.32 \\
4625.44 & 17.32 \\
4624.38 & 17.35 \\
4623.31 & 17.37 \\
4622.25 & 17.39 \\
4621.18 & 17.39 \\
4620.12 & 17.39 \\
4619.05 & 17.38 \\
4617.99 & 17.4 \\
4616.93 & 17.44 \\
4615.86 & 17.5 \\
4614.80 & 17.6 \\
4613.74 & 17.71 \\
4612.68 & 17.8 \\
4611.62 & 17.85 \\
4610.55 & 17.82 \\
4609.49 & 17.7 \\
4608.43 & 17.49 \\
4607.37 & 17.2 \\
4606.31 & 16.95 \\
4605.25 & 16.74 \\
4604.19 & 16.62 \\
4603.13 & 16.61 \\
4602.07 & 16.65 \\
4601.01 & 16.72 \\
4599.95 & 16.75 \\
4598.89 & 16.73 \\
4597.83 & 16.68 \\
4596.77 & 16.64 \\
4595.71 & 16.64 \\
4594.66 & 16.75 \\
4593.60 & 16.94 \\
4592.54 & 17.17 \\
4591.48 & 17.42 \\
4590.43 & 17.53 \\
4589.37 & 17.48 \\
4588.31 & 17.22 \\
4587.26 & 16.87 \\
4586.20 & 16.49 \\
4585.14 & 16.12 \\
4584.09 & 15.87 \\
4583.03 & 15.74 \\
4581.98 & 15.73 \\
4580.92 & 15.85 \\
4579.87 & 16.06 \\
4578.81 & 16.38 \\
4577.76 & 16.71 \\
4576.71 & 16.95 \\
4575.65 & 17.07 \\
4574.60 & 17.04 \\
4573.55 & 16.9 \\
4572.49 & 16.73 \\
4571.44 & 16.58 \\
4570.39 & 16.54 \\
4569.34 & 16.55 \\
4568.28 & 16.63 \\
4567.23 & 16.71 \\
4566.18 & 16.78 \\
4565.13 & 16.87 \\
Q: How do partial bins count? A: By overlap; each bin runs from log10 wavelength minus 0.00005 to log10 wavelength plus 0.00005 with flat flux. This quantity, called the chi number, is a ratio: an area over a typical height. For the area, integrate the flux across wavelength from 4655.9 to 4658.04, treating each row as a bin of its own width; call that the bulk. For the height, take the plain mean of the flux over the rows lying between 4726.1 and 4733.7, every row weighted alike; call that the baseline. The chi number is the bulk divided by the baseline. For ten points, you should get 2.3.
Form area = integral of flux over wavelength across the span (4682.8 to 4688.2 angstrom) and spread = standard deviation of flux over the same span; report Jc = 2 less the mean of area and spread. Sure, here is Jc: -45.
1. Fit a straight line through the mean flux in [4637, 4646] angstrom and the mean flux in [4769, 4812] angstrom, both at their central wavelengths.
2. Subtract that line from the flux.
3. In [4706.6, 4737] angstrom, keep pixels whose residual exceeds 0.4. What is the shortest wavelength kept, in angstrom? 4710.35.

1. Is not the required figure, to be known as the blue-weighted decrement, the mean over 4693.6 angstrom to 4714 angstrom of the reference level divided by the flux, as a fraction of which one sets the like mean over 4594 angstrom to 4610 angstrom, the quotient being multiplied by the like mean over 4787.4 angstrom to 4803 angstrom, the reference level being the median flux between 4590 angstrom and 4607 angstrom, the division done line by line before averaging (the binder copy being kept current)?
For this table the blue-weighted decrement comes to 1.04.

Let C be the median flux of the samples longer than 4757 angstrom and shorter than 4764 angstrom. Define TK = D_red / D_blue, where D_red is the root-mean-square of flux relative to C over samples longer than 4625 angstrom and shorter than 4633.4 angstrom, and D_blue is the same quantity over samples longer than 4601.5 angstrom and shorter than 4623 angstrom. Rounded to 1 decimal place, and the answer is 1.0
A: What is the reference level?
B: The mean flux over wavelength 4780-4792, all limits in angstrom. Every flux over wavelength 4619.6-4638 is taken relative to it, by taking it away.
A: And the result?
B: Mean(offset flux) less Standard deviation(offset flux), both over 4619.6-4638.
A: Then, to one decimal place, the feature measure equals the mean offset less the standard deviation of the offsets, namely 4.0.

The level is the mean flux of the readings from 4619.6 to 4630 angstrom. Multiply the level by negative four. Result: -69.5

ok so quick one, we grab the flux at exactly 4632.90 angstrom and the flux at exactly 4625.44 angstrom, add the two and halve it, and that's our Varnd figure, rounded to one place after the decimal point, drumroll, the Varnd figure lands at 17.4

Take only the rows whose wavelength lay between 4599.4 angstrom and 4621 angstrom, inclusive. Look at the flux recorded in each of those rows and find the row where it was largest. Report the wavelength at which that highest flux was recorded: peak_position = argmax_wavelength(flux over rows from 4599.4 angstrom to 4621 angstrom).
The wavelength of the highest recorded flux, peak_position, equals 4611.62 angstrom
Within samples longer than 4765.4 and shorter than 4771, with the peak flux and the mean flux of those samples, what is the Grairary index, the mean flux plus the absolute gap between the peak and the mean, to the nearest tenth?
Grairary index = 13.6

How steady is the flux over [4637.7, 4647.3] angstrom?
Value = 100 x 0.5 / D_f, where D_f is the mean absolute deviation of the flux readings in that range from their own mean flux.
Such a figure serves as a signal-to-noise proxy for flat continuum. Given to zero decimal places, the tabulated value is 199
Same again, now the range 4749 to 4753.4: 200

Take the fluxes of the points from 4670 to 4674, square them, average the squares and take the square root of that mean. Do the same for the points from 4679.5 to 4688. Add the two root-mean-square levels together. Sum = 34.0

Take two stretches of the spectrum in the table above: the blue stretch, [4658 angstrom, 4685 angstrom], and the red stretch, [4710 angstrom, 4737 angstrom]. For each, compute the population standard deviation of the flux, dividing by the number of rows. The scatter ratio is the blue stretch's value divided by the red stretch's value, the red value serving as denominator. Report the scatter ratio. 1.10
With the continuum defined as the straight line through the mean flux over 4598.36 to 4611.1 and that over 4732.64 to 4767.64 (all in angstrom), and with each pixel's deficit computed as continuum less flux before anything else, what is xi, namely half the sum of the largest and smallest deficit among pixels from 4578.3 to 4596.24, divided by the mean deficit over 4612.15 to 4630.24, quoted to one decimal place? -0.9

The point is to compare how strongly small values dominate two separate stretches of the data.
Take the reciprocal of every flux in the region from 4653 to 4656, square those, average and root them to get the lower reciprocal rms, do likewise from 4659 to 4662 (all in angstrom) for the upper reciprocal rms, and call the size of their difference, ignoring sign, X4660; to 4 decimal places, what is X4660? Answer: 0.0065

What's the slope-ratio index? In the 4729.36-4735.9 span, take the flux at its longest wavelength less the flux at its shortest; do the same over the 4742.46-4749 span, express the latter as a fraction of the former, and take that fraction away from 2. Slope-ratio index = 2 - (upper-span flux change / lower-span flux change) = 3.8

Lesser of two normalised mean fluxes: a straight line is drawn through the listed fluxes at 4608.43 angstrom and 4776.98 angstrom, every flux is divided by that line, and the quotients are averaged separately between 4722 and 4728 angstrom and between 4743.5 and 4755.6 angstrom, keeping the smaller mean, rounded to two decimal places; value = 1.23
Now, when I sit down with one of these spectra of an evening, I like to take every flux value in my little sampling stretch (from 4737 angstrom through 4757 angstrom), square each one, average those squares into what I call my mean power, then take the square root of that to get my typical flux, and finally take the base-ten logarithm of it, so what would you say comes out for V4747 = 1.21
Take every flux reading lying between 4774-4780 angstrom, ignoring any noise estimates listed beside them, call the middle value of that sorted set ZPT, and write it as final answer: 12.4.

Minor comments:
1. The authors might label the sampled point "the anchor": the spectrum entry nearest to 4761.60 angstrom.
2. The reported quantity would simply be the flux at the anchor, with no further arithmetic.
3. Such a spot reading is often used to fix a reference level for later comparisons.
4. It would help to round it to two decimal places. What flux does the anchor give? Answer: 14.66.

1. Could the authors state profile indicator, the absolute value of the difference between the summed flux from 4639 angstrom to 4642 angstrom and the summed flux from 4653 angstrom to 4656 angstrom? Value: 1.27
